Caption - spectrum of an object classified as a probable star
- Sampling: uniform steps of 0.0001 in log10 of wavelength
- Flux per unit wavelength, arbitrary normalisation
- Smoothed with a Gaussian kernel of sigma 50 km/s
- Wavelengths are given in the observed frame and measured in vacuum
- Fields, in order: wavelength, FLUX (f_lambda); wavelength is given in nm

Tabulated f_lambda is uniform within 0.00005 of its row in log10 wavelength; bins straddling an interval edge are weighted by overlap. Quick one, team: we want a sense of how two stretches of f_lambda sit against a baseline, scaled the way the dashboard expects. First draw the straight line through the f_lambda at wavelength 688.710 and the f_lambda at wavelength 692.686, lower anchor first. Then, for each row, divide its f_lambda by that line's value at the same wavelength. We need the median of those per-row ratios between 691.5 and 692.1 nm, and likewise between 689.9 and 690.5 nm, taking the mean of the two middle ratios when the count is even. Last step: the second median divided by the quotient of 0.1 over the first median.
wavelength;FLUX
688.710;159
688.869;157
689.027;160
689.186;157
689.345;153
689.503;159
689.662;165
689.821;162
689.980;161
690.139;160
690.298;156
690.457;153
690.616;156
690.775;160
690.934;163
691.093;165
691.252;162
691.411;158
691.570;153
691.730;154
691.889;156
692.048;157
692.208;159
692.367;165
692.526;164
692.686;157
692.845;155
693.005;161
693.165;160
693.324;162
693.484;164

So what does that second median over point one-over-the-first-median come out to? 9.83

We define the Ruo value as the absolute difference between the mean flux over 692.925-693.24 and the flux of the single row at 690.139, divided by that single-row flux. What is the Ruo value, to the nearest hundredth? 0.00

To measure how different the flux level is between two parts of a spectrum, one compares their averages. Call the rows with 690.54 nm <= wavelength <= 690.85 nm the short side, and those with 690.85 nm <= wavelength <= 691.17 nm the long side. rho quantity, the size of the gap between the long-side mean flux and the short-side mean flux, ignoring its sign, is 6.0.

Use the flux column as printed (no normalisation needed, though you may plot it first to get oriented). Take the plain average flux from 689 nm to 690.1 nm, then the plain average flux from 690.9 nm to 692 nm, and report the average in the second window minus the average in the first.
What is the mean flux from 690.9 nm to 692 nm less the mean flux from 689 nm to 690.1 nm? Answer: -0.9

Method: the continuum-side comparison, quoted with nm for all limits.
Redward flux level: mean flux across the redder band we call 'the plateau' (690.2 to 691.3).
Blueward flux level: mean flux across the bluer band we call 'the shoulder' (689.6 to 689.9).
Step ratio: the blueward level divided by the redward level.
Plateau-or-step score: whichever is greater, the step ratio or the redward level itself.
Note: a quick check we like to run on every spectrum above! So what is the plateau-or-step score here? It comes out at 159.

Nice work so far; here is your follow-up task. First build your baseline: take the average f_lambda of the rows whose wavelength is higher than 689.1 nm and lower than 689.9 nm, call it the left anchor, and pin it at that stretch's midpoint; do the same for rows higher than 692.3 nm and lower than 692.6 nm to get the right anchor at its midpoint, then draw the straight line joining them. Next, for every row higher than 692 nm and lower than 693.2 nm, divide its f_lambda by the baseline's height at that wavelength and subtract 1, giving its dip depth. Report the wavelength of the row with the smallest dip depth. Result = 692.845 nm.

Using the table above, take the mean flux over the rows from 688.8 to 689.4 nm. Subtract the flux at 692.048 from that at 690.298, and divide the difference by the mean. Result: -0.01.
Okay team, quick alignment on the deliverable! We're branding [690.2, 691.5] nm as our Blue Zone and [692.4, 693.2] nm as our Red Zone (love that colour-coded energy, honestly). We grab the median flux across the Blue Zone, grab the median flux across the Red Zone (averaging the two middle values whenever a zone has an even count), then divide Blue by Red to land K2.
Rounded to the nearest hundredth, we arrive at 0.99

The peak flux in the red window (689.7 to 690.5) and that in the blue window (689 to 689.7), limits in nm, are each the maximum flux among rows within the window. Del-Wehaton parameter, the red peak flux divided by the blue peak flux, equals 0.98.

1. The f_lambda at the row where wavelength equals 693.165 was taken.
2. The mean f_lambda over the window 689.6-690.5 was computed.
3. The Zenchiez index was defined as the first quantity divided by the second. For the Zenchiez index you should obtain 1.003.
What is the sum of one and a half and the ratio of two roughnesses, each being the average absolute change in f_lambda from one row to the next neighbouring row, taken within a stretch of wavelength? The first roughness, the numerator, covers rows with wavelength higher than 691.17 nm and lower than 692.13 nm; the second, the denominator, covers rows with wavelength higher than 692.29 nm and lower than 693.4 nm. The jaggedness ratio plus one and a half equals 2.32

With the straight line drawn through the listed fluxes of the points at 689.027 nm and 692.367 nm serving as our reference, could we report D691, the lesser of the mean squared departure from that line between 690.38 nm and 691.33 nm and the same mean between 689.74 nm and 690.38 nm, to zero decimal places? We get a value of 10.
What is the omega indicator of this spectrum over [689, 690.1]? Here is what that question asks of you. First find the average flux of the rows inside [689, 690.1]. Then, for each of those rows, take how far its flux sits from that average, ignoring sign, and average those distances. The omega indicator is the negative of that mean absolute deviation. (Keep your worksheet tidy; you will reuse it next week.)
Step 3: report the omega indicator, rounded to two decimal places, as -2.78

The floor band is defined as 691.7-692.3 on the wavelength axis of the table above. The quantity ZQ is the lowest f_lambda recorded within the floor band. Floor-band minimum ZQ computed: 154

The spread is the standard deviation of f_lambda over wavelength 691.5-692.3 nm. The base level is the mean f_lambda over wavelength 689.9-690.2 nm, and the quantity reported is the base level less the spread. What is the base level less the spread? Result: 158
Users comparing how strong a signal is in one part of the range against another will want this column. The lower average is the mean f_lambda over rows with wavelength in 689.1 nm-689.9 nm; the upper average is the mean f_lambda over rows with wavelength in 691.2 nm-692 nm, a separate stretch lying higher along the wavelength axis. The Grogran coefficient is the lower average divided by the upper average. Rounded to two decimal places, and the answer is 1.02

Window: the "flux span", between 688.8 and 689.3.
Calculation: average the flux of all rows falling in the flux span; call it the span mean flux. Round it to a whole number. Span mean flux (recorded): 158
